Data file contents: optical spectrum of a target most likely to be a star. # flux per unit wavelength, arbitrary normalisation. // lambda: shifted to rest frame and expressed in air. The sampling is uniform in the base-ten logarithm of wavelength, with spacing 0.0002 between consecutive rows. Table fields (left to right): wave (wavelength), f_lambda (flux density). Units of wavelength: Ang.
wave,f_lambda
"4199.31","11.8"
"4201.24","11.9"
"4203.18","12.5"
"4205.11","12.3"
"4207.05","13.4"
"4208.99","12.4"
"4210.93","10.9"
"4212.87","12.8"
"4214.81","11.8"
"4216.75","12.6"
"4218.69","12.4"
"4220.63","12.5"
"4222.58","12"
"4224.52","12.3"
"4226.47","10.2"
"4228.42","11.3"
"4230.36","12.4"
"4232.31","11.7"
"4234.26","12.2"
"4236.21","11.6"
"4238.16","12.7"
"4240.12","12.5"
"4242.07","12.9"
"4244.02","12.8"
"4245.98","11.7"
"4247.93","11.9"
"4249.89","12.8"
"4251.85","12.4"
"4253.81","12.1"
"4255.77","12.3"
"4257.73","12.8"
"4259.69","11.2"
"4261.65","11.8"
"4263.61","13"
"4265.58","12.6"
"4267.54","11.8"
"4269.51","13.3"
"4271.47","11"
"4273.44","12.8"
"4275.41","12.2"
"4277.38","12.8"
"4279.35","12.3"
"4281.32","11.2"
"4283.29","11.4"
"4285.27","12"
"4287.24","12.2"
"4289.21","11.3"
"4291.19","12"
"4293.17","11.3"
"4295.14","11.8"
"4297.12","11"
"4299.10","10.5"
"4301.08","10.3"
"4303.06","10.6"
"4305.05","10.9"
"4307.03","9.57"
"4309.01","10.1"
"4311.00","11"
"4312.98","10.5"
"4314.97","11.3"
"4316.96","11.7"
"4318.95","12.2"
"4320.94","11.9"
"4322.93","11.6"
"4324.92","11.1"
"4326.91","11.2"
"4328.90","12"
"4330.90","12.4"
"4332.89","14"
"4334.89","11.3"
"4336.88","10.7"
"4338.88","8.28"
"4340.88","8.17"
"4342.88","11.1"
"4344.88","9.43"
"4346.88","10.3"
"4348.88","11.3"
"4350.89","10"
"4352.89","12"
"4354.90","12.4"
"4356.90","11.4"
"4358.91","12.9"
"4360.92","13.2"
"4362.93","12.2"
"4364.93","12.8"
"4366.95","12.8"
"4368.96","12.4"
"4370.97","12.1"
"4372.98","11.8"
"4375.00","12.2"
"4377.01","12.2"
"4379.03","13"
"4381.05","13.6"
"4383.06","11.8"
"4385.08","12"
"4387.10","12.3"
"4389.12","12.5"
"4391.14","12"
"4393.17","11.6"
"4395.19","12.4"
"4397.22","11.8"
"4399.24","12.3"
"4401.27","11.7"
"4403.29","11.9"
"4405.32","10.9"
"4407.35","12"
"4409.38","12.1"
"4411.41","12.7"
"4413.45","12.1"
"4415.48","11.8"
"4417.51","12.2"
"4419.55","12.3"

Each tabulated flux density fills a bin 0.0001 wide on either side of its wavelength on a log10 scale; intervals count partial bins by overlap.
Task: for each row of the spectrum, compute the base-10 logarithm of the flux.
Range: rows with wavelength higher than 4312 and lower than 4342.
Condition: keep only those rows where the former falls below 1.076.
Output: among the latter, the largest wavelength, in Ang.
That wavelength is 4340.88 Ang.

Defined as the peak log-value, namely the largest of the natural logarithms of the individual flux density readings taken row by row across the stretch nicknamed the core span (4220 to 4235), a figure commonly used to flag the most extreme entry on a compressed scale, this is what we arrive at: 2.53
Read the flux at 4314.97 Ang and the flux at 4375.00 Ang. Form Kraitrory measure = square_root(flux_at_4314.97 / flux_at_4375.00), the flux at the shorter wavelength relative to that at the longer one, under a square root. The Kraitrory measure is 0.96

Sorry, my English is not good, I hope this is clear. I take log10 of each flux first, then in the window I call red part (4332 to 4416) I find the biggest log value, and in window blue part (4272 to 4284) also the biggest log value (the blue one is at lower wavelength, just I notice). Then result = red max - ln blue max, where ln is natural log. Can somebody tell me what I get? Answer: 1.044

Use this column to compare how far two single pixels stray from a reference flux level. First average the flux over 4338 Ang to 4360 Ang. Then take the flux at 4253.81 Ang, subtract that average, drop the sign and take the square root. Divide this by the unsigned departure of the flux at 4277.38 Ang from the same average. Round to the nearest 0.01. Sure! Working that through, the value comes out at 0.56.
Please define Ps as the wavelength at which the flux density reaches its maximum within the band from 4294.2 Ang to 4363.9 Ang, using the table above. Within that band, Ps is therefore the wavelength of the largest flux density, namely 4332.89 Ang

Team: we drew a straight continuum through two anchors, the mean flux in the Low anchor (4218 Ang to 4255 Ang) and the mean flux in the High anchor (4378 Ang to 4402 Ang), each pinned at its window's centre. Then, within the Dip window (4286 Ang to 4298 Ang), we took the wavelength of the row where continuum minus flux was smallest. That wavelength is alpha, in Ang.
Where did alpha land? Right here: 4287.24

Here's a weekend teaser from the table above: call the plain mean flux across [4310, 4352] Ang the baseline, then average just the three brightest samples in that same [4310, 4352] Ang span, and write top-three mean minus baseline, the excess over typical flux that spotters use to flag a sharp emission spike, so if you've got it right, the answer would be 1.84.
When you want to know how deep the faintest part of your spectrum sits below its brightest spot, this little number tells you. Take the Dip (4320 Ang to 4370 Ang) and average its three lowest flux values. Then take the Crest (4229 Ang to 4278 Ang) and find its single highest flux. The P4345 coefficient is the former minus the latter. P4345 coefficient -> -4.7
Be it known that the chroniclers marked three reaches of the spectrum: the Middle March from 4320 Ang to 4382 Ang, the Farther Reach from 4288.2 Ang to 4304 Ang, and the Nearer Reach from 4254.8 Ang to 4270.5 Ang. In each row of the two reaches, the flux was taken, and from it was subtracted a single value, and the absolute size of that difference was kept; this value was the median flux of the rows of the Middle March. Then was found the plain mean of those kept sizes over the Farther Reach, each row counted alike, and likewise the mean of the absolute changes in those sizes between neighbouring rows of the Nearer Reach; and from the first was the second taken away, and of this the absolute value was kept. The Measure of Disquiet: 0.36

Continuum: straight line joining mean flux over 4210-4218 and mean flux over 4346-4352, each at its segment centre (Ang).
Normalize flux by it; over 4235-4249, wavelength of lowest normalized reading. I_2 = 4236.21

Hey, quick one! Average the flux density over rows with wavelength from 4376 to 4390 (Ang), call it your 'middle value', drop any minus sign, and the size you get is 12.5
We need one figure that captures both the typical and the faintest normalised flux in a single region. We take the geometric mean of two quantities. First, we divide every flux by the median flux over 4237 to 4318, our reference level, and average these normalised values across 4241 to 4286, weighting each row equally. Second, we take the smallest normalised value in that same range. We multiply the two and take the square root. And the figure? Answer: 0.98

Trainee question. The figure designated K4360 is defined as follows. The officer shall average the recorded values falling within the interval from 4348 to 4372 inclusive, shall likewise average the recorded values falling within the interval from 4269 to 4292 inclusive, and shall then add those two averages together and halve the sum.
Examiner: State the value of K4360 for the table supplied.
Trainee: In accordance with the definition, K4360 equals 12.1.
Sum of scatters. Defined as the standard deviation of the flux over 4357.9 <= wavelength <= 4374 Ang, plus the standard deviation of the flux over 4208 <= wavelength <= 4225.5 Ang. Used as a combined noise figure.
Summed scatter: 1.0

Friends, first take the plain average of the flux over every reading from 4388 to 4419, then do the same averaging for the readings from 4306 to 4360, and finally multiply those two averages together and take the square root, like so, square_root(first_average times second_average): 11.5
